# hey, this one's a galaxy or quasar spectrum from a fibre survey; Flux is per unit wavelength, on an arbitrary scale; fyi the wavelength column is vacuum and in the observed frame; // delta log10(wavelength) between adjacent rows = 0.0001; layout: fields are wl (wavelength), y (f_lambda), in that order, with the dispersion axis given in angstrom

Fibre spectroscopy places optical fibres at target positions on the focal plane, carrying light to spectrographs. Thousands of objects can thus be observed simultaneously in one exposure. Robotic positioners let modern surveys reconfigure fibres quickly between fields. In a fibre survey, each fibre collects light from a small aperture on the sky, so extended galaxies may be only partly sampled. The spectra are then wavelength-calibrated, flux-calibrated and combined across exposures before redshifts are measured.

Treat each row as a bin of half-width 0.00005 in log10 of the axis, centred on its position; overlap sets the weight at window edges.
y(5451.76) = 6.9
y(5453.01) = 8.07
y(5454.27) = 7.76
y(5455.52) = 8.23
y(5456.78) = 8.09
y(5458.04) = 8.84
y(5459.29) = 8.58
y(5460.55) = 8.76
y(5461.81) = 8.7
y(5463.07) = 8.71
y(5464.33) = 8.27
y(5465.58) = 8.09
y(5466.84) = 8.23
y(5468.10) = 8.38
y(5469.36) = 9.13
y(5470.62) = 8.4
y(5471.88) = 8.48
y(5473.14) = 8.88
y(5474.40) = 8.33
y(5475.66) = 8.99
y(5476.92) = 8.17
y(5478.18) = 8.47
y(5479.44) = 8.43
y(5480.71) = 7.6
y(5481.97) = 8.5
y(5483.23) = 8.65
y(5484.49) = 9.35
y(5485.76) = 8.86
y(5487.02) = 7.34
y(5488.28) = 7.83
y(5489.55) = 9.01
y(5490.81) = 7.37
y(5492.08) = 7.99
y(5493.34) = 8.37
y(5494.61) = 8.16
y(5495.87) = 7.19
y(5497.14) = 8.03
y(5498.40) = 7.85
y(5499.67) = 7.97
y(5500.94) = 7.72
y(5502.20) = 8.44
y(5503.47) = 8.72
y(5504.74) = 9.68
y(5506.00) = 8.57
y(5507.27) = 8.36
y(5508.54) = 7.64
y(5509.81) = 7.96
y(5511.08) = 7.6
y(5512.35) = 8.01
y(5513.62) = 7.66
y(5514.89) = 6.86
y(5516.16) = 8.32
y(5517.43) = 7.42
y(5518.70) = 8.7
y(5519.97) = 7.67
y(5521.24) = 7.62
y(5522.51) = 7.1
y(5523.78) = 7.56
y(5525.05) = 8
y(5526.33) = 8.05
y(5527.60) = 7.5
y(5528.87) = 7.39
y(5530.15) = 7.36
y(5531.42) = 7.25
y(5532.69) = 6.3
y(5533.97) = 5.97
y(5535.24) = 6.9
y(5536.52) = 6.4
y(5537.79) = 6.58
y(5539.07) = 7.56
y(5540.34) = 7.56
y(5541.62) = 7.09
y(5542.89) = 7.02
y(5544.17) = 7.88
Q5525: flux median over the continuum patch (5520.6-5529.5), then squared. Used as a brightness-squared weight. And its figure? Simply 57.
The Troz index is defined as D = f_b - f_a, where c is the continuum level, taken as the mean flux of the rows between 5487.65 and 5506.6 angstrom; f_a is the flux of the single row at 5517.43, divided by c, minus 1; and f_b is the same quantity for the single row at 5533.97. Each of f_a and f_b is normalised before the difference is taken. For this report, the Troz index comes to -0.18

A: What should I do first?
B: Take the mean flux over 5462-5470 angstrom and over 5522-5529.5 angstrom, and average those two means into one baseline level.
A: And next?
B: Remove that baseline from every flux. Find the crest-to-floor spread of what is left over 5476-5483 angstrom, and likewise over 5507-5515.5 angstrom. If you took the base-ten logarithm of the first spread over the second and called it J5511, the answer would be -0.22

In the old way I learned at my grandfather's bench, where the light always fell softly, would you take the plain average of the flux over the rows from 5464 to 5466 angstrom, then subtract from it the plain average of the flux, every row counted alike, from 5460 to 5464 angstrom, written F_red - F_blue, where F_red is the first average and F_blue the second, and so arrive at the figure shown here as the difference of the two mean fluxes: -0.5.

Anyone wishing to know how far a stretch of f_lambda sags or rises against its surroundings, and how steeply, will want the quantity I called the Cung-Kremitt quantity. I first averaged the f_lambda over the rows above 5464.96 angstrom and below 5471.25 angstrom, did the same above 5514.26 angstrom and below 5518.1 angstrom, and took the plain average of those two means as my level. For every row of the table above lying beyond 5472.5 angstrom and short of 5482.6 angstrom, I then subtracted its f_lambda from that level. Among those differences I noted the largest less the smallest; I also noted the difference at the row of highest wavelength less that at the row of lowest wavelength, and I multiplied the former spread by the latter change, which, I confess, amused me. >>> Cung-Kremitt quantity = 0.53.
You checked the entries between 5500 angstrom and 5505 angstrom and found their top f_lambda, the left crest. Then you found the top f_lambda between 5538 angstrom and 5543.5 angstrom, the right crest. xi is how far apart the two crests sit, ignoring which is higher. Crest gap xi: 2.12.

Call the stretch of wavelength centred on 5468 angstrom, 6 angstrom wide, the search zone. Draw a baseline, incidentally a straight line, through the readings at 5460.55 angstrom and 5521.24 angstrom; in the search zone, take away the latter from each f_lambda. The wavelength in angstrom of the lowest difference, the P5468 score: 5465.58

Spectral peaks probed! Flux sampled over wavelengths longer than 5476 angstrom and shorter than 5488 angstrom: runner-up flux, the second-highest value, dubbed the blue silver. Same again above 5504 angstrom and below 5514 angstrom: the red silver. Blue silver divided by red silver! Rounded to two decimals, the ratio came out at 1.03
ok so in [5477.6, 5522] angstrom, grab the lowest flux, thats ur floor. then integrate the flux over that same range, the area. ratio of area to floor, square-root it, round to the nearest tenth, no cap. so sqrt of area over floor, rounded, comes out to 7.2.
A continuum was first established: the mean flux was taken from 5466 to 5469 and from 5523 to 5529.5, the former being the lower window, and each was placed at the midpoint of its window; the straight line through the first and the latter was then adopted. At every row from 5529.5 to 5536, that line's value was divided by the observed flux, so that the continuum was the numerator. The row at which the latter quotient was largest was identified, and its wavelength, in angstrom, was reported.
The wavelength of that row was 5533.97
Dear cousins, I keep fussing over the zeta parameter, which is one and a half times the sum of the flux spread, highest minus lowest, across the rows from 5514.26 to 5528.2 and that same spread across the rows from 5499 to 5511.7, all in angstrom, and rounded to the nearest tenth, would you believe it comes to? 5.9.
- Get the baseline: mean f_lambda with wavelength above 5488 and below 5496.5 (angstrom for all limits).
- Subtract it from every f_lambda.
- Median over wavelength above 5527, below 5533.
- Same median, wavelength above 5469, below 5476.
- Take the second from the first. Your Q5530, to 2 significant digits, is -1.3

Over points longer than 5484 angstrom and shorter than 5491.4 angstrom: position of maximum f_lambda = 5484.49 angstrom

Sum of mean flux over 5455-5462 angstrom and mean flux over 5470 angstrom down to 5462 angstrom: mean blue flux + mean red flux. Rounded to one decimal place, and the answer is 17.0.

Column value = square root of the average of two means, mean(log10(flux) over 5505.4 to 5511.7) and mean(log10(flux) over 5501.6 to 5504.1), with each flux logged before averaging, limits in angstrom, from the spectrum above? 0.958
